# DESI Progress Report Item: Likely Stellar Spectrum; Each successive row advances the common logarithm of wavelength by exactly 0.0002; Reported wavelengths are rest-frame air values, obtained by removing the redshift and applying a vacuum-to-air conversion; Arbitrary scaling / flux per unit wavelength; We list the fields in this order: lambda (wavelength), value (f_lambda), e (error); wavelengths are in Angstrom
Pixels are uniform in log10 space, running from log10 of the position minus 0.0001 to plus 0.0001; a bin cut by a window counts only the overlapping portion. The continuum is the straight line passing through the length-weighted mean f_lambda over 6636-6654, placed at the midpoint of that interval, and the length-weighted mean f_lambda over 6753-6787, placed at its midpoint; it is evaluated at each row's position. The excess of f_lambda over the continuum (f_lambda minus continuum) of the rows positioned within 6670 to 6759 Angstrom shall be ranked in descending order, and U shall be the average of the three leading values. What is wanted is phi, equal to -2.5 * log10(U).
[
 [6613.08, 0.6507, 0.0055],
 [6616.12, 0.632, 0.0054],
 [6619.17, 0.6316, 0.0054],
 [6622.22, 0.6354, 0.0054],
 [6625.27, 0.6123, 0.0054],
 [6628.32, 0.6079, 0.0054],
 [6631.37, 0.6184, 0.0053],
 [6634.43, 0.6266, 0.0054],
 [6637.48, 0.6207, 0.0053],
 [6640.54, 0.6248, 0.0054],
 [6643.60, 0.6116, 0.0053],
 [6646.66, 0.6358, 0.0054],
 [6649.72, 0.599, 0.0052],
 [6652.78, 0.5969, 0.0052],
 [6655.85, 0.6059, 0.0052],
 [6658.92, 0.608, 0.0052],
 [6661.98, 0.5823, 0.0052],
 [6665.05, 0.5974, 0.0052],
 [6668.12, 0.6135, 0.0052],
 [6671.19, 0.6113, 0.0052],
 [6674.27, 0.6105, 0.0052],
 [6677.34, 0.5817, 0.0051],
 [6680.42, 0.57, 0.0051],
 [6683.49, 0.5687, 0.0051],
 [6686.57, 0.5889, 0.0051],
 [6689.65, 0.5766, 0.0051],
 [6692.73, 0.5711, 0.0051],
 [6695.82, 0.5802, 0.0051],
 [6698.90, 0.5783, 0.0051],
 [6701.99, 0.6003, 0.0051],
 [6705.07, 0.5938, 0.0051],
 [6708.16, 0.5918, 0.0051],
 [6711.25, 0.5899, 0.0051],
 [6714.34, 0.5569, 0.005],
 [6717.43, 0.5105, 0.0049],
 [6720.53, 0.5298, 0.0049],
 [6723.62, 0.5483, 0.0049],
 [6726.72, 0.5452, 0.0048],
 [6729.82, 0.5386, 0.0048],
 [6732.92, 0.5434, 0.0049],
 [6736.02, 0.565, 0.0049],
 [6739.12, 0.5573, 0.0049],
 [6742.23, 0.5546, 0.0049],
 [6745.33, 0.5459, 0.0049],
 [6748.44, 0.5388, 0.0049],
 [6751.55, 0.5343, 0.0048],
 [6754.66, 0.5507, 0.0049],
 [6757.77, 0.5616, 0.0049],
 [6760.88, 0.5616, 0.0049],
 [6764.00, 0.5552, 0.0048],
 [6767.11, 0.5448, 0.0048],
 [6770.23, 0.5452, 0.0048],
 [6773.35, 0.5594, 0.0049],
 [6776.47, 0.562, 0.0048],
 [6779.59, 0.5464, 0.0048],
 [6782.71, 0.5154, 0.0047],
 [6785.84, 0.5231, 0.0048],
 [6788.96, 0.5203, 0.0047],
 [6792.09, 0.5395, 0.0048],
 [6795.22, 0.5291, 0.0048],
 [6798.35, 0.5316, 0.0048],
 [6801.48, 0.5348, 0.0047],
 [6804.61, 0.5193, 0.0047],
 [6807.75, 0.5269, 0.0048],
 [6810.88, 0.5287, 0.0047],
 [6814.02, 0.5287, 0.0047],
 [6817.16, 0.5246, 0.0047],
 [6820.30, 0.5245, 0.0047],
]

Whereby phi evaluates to 4.75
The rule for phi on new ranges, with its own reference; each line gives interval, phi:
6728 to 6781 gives 4.70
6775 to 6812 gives 5.21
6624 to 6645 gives 5.78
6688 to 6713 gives 4.76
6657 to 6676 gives 4.92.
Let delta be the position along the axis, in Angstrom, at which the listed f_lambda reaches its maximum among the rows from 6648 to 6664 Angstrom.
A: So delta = 6658.92 Angstrom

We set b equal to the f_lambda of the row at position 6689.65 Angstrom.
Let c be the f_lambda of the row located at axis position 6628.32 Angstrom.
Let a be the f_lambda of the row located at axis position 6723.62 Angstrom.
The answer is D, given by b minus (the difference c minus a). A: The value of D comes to 0.517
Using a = 0.5483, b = 0.5766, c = 0.6079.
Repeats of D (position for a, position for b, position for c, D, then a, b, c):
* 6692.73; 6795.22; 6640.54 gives 0.475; 0.5711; 0.5291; 0.6248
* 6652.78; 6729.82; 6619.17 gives 0.504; 0.5969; 0.5386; 0.6316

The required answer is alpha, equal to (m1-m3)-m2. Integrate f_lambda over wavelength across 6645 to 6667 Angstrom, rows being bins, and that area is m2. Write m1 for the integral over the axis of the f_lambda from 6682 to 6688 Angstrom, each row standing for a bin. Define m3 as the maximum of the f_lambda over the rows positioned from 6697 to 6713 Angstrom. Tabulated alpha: -10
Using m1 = 3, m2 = 13.3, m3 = 0.6003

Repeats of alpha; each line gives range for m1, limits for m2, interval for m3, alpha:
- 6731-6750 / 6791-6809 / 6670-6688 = 0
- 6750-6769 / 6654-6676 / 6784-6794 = -3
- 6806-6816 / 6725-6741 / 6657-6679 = -4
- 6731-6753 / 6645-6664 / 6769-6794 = 0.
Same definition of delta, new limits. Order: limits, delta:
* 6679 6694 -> 6686.57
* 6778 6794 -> 6779.59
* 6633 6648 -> 6646.66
